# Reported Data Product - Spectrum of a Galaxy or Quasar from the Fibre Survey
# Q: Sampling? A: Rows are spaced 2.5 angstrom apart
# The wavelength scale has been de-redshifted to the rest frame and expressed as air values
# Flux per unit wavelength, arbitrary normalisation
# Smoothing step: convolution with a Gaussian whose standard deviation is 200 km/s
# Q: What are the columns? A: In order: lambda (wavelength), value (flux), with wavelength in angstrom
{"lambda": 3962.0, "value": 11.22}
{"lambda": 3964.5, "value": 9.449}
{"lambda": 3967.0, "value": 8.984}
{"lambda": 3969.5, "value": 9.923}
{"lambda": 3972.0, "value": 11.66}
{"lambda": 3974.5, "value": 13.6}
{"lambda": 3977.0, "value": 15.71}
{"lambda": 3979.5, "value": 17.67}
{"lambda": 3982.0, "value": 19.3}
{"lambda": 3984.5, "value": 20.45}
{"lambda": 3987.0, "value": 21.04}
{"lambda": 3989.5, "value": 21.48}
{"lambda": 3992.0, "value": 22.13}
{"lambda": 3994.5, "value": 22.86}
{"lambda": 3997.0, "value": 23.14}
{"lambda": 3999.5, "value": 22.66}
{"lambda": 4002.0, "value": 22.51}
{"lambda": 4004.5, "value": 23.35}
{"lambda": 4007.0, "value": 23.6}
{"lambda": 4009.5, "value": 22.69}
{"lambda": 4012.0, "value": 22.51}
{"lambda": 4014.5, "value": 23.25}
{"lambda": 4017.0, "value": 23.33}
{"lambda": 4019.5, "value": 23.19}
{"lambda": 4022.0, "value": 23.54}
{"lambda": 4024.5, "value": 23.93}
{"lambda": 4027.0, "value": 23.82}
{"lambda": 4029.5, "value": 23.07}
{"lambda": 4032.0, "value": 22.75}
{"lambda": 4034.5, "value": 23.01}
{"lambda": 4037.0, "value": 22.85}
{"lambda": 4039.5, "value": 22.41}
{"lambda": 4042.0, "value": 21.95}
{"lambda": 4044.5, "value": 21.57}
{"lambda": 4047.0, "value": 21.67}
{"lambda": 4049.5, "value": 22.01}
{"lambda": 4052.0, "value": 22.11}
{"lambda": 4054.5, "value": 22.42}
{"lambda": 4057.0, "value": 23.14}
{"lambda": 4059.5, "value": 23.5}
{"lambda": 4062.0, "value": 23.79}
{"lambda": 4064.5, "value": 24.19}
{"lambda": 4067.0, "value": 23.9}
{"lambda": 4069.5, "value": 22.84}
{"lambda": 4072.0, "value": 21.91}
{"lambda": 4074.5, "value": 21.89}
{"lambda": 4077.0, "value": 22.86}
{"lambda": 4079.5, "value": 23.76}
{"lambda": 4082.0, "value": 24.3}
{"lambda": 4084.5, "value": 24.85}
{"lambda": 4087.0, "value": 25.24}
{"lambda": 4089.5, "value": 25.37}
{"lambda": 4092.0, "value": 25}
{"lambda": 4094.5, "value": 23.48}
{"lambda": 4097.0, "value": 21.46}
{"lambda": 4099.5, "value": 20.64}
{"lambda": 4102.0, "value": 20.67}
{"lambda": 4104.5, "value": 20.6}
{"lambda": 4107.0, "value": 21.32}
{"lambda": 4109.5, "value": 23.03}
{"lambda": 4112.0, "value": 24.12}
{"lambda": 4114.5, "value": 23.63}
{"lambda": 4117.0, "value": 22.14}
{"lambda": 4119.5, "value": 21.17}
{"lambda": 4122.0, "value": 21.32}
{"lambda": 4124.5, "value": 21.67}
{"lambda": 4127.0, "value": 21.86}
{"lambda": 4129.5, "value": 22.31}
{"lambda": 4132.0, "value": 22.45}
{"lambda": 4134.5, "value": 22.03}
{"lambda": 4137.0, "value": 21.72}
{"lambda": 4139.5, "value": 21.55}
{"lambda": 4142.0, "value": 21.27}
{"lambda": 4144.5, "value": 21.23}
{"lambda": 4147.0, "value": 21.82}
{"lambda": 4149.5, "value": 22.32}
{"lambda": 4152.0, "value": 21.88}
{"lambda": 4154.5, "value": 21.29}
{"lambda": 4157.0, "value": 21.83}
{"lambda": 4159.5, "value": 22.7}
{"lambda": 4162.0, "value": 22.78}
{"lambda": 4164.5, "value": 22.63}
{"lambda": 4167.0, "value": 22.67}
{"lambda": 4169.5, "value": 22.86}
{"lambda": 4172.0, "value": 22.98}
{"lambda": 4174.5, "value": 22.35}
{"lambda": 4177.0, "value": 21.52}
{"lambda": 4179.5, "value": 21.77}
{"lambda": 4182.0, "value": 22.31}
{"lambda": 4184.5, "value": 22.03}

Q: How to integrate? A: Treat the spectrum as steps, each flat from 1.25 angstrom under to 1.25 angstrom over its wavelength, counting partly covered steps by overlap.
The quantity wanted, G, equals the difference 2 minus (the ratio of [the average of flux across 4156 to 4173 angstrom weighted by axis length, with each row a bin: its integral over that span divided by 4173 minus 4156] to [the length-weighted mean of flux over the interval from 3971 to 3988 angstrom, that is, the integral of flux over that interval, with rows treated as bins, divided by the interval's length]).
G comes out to 0.67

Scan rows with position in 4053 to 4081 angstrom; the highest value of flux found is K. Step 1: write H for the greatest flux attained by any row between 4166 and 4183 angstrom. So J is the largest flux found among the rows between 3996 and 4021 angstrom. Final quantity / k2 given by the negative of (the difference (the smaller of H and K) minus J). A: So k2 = 0.6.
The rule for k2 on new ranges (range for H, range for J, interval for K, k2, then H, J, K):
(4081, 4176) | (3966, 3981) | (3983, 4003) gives -5.5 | 25.37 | 17.67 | 23.14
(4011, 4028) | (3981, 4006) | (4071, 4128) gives -0.6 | 23.93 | 23.35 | 25.37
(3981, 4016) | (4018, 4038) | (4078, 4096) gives 0.3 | 23.6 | 23.93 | 25.37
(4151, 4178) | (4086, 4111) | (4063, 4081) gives 2.4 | 22.98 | 25.37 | 24.19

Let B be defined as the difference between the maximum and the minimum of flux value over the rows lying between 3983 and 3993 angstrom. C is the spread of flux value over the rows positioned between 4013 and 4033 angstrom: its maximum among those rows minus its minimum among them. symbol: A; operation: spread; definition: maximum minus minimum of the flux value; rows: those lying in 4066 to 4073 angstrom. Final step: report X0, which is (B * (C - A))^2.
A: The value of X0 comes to 2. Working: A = 2.0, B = 1.7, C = 1.2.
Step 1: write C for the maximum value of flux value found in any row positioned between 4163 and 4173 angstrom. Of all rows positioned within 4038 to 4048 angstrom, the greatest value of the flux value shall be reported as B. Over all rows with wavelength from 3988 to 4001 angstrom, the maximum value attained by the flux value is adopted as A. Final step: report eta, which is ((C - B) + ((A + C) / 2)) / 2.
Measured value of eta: 11.8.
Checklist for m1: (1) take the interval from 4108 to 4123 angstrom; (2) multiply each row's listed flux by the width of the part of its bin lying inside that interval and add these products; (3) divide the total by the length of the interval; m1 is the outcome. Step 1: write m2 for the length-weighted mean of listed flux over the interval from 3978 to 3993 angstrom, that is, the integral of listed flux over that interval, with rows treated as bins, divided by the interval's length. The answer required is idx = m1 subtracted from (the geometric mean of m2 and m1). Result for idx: -1.20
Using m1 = 22.6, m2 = 20.2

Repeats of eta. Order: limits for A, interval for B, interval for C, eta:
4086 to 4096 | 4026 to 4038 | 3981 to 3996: 11.6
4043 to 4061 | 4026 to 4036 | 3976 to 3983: 8.4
